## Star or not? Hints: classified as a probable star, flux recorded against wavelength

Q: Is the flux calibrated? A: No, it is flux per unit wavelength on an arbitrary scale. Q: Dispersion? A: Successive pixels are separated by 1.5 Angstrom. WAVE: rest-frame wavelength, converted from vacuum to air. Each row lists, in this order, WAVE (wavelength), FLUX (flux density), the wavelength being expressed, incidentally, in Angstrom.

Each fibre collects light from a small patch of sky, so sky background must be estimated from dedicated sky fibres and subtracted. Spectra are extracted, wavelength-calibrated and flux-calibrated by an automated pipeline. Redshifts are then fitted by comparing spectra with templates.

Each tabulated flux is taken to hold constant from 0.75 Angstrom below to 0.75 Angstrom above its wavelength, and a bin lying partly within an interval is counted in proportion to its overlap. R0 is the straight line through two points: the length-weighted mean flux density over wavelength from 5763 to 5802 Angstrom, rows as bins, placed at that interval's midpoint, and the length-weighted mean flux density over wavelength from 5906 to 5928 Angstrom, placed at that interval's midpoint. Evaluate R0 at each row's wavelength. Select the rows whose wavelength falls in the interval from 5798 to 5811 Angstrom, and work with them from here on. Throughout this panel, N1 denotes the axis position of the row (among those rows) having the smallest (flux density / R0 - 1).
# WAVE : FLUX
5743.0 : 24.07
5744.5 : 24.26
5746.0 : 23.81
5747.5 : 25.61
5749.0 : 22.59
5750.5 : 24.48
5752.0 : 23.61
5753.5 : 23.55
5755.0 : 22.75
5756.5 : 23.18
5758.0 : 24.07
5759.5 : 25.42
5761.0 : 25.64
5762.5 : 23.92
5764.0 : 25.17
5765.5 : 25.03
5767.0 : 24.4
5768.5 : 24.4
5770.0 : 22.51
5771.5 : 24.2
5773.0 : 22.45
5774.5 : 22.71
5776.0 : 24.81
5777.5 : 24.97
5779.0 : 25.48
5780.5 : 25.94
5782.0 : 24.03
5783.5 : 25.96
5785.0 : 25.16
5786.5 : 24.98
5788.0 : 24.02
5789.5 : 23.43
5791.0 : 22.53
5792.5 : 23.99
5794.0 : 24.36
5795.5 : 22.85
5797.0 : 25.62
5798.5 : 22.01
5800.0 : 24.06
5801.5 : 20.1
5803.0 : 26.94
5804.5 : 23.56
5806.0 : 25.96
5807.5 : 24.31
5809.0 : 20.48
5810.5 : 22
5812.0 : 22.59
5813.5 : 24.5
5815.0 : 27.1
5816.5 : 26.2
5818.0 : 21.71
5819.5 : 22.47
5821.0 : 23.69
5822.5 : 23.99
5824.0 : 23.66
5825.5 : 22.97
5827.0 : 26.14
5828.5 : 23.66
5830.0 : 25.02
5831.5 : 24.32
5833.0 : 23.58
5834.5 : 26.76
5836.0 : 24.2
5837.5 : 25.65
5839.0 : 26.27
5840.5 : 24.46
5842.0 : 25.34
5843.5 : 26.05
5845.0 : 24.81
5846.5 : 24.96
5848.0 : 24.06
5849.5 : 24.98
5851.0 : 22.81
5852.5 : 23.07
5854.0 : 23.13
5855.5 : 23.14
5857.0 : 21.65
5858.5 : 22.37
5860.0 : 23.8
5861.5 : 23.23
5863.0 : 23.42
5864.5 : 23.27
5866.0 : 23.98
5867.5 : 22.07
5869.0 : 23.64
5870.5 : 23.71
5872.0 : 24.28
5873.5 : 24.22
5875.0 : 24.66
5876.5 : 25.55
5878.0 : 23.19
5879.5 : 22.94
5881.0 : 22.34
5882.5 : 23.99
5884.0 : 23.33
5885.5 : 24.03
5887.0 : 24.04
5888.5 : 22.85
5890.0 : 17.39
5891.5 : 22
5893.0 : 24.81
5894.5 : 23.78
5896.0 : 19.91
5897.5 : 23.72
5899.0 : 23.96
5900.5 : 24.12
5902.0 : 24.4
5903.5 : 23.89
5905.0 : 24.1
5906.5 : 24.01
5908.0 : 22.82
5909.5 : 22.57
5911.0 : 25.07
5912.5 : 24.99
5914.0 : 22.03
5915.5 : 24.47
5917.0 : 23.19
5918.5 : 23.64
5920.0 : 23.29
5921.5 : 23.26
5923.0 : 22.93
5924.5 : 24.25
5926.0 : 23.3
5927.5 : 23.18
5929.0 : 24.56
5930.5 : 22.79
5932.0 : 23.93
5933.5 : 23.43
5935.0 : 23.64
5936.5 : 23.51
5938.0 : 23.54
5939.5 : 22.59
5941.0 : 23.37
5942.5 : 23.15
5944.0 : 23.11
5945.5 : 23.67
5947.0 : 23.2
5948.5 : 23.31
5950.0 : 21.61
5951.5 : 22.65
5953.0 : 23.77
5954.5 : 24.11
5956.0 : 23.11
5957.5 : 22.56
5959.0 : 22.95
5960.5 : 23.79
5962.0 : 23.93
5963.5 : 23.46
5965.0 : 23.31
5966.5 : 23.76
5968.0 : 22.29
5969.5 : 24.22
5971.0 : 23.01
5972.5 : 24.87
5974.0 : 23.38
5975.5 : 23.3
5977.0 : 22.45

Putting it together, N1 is 5801.5 Angstrom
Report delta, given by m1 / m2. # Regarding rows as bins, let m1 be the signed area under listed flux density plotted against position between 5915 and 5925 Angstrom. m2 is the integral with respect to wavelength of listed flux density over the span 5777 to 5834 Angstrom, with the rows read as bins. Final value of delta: 0.2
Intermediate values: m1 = 235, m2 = 1372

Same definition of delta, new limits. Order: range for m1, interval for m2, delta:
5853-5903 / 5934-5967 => 1.5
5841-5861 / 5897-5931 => 0.6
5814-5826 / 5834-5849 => 0.8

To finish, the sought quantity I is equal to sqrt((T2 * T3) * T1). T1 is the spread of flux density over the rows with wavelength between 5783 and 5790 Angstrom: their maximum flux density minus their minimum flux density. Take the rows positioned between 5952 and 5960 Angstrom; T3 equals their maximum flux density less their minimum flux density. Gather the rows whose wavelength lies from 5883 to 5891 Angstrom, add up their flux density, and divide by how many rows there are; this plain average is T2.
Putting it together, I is 9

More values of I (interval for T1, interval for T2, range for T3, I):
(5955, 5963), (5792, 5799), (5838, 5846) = 8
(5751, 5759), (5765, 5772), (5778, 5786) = 8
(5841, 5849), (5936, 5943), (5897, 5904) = 6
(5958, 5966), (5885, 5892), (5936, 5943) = 5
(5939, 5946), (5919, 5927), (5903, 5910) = 6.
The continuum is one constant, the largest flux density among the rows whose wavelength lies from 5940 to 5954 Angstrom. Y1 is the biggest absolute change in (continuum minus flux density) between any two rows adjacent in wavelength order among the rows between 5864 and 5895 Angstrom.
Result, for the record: 5.5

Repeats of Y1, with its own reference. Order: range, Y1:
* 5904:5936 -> 3.0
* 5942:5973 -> 1.9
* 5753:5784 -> 2.1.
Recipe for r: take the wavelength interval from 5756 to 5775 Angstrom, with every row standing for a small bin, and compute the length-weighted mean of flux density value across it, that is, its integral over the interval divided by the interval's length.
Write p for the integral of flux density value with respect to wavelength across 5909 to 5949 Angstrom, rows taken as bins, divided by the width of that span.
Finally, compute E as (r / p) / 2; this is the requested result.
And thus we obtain 0.513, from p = 23.5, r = 24.1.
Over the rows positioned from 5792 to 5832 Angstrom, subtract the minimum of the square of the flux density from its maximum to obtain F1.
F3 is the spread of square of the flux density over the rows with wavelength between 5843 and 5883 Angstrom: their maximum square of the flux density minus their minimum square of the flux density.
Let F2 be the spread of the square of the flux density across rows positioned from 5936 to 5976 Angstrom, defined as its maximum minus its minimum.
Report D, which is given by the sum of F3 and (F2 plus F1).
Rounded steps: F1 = 330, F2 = 152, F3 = 210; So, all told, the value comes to 692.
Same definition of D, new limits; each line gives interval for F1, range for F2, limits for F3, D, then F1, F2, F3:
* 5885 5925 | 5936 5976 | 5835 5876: 699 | 326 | 152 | 221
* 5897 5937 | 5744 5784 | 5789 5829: 644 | 143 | 170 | 330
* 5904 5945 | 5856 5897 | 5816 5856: 738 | 143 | 350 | 245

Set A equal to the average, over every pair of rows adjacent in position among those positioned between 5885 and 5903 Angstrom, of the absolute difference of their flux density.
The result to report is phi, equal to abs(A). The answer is 2.1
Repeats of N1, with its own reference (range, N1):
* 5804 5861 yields 5809.0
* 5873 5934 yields 5890.0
